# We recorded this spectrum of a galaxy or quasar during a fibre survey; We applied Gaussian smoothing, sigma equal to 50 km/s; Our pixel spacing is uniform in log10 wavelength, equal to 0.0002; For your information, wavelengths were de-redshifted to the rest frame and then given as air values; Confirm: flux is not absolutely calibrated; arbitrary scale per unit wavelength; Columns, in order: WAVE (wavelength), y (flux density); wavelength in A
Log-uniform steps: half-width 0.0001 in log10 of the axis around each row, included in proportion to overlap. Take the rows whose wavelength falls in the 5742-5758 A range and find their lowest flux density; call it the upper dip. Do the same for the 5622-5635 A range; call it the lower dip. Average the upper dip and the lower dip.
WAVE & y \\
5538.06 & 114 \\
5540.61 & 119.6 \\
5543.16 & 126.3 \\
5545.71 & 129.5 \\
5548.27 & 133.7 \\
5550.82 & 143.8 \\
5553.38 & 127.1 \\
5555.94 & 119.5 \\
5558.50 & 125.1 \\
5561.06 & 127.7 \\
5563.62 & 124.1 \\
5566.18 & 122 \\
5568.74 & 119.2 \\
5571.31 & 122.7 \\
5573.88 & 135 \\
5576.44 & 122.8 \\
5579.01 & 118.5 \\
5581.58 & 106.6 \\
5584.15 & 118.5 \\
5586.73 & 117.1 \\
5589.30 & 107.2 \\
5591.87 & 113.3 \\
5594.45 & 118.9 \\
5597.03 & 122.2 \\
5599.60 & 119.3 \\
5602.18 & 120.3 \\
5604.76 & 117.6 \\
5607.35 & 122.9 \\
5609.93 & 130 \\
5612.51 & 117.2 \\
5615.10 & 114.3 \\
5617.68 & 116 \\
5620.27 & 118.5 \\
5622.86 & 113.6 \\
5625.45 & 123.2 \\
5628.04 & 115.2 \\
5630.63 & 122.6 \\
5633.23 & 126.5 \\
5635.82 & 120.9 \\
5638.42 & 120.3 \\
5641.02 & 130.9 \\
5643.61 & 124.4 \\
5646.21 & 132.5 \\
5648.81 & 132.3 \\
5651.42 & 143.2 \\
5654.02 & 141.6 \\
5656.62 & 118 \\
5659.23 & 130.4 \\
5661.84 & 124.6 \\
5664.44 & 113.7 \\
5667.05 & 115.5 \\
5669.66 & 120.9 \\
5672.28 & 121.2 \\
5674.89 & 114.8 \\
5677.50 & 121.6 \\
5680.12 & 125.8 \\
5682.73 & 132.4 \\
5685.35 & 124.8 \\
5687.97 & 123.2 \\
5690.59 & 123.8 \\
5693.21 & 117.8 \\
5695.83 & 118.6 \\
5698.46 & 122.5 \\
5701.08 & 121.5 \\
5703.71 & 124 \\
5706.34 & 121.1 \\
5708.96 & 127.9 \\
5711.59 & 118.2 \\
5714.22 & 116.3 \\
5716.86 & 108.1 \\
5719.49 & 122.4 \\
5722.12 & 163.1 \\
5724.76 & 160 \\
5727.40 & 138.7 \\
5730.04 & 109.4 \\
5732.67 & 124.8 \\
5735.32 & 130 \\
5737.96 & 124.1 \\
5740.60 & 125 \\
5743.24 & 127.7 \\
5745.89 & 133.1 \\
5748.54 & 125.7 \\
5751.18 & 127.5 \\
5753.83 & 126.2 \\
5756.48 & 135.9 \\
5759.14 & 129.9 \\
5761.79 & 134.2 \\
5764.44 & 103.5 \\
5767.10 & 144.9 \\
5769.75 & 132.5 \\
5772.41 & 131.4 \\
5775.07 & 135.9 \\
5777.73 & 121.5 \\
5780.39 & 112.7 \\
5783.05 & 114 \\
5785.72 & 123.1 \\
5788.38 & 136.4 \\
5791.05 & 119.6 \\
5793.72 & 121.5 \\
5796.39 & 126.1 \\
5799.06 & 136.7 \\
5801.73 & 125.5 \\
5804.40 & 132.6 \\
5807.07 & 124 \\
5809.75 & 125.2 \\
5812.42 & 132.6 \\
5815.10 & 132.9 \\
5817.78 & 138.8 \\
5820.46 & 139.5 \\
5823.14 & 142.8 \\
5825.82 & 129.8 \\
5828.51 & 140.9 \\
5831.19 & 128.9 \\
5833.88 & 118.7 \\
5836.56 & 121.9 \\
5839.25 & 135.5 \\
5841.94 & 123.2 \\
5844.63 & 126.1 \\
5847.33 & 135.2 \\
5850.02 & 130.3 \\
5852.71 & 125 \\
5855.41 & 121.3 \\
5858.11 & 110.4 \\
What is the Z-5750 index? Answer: 120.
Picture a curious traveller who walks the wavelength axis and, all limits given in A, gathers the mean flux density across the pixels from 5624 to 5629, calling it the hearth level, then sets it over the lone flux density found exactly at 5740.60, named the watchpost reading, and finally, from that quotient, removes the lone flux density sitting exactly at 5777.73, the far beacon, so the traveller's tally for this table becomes -121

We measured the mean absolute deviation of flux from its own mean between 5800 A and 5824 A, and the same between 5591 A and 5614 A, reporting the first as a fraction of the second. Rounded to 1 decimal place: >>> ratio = 1.6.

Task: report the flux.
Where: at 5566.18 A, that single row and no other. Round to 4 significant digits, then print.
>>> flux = 122.0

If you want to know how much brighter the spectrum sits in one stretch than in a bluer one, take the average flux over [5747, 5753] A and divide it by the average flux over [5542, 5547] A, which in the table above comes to 0.99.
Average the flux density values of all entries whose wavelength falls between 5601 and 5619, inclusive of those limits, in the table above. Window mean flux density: 120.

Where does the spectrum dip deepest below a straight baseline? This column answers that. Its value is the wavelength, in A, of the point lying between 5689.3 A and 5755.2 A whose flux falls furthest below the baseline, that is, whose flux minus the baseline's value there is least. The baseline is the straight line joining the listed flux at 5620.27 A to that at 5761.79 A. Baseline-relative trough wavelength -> 5730.04 A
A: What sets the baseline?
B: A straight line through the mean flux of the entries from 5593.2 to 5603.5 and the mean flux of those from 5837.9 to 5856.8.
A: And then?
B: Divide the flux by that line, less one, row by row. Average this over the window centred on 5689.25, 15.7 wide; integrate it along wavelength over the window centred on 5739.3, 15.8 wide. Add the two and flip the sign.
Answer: -0.36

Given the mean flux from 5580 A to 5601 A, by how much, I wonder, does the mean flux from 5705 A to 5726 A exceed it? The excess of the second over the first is 14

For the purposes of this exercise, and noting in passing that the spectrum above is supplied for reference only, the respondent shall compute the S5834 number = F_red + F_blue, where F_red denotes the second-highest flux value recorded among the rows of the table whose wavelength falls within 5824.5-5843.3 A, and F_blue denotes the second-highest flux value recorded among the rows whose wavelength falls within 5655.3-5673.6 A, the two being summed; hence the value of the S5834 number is 260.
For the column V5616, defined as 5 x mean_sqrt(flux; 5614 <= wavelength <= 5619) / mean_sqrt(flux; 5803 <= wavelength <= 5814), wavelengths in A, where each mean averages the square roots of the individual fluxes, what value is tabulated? 4.73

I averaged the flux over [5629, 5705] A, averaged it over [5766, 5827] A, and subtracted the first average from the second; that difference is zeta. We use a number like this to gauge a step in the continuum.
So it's 5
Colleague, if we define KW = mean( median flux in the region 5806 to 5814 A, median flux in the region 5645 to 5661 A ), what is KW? 129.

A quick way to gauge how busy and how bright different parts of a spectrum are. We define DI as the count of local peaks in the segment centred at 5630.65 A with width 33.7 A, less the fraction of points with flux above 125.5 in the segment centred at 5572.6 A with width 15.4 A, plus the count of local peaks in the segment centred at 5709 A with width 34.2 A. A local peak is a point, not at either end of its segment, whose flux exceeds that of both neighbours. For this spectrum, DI 8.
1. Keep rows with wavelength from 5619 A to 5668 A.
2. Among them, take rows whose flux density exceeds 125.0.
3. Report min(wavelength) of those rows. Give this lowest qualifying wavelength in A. 5633.23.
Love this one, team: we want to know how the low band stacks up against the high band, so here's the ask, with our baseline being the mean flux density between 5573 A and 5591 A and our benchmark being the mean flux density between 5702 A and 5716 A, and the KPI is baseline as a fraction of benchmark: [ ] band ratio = 0.97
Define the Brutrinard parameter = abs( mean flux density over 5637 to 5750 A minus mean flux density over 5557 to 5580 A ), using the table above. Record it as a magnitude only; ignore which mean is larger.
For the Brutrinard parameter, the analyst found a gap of 1.8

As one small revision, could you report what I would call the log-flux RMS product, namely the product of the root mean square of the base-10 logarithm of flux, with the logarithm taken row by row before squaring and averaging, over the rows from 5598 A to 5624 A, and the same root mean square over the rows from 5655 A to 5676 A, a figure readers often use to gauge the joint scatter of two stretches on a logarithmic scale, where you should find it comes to 4.31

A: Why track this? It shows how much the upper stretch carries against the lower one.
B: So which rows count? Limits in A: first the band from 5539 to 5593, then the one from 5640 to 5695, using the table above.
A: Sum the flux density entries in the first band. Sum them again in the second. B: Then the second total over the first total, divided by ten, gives 0.102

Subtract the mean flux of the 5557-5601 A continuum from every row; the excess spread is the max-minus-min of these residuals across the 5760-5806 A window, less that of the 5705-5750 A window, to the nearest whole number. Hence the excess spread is -14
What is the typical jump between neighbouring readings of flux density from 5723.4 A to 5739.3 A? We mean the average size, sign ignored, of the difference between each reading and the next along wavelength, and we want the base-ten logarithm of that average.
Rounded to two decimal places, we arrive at 1.19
